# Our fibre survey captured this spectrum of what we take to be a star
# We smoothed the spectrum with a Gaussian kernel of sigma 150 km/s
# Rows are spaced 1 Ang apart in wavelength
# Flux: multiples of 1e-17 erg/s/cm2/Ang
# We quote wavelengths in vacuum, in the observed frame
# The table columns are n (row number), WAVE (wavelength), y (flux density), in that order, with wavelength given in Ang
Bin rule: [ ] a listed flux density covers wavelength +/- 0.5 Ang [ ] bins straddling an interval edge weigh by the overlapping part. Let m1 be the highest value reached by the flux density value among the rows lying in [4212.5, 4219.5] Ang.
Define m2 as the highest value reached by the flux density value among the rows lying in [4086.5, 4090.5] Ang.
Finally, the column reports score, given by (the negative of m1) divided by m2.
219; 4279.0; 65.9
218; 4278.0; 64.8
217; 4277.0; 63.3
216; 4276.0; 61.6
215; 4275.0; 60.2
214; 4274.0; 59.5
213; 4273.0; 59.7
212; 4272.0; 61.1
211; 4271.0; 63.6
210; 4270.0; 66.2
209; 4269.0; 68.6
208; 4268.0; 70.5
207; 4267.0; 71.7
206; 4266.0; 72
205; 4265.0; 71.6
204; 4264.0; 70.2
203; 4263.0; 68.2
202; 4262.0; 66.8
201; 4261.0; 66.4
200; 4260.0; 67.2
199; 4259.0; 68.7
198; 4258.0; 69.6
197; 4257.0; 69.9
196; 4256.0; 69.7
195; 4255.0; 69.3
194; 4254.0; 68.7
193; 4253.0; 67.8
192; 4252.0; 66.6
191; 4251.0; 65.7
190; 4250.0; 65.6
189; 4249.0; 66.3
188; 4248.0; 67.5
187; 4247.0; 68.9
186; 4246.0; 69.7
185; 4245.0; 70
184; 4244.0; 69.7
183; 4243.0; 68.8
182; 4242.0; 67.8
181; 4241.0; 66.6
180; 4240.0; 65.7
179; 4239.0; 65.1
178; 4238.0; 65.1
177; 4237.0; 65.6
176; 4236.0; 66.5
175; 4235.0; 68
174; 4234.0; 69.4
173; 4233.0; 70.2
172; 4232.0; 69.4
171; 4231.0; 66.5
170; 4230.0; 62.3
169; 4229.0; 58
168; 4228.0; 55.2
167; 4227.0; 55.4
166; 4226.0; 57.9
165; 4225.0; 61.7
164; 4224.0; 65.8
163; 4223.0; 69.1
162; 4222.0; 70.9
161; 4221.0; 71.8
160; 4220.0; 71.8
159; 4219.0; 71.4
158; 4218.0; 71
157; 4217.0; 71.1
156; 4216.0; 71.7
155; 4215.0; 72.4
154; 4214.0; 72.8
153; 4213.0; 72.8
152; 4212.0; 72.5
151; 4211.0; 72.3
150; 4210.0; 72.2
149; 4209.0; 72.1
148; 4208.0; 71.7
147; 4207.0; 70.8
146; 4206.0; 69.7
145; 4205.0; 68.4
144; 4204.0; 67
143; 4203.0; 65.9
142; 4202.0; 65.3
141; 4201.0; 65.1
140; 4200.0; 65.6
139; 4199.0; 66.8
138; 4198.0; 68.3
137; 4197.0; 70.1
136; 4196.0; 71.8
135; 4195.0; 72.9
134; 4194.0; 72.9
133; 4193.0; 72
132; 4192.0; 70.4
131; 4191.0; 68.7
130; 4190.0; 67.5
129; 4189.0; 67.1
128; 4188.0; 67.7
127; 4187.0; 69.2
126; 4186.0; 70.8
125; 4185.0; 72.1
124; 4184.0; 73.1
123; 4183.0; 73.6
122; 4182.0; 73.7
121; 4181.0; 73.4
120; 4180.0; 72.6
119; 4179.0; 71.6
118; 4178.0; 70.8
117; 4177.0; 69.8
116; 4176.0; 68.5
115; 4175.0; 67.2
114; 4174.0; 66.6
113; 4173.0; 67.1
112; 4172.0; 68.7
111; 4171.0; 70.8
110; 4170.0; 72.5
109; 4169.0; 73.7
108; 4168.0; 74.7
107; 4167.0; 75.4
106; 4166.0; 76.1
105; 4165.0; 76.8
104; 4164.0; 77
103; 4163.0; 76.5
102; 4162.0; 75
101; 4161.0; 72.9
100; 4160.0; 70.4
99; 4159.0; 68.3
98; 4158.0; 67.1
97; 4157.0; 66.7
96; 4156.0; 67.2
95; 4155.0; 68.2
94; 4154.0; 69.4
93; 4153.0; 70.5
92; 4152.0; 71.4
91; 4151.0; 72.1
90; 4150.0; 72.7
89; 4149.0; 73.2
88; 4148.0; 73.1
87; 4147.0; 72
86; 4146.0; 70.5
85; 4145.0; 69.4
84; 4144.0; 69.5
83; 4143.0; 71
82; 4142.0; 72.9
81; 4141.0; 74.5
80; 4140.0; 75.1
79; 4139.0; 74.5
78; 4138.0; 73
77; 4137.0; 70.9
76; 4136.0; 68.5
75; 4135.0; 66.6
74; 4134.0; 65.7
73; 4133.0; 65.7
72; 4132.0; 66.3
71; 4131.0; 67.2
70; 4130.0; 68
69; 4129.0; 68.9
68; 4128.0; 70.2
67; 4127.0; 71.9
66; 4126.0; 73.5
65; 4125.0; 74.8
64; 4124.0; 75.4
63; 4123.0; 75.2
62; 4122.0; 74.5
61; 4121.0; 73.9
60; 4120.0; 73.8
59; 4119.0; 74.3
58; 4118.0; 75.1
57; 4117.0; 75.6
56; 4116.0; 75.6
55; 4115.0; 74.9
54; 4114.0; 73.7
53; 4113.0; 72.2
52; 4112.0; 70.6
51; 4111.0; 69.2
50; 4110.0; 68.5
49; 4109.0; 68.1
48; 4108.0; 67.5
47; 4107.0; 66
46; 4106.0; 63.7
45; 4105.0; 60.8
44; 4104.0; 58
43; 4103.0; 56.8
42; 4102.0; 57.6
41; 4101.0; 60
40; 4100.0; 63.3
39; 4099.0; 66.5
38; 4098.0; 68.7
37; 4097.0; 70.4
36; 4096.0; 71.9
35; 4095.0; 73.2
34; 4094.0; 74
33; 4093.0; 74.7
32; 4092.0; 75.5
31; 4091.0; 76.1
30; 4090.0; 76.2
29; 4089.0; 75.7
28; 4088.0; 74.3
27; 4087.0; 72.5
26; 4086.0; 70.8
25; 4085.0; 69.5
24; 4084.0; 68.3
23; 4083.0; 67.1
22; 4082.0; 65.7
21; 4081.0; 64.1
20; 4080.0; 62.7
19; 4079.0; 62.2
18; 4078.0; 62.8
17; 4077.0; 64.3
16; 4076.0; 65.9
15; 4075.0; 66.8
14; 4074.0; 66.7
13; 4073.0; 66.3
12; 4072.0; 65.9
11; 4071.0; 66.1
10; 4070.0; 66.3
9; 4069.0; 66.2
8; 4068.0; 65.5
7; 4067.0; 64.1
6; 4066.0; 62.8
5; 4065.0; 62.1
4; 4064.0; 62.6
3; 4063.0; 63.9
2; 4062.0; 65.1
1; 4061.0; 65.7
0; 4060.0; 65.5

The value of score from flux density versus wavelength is -0.96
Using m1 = 72.8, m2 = 76.2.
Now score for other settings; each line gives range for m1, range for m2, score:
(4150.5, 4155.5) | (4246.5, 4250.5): -1.05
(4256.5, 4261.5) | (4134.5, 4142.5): -0.93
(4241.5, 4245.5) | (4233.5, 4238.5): -1.01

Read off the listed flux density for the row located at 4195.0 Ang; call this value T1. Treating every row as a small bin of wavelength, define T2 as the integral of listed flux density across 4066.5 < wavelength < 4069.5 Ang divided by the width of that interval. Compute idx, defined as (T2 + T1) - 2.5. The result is 136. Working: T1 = 72.9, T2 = 65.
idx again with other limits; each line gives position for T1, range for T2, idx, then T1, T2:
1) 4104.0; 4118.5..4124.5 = 130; 58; 75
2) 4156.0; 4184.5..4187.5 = 135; 67.2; 71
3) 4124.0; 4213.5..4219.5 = 145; 75.4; 72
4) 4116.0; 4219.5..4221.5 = 145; 75.6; 72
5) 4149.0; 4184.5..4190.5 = 140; 73.2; 69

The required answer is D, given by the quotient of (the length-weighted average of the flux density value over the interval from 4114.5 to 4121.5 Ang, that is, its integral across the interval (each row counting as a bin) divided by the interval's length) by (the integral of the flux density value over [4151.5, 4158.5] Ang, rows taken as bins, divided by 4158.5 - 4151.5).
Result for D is 1.09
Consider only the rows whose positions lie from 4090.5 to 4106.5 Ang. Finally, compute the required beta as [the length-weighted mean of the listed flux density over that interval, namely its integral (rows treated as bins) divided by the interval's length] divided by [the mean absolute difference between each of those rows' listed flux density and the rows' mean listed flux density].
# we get 11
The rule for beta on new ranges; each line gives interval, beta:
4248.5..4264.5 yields 50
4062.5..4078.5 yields 45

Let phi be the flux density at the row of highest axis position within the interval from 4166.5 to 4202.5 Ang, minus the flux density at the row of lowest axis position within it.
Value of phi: -10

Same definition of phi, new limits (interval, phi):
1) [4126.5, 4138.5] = 1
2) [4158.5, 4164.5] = 9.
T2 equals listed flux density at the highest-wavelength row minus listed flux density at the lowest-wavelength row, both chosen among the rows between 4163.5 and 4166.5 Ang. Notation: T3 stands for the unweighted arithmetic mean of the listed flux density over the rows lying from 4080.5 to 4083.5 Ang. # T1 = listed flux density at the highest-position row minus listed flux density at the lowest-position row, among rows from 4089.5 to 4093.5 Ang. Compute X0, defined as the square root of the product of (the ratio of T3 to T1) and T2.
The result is 6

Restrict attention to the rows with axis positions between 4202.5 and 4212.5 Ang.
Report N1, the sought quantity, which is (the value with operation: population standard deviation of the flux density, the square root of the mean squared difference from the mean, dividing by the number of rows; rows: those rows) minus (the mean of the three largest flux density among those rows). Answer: -70.1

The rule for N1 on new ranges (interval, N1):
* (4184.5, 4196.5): -70.6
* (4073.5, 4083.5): -65.1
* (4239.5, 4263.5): -68.4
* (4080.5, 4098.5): -72.4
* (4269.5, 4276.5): -61.6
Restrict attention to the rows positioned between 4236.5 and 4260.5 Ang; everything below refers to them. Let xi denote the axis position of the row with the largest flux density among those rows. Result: 4245.0 Ang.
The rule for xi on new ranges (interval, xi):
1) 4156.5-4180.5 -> 4164.0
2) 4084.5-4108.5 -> 4090.0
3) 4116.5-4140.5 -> 4117.0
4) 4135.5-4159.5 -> 4140.0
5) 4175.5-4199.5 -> 4182.0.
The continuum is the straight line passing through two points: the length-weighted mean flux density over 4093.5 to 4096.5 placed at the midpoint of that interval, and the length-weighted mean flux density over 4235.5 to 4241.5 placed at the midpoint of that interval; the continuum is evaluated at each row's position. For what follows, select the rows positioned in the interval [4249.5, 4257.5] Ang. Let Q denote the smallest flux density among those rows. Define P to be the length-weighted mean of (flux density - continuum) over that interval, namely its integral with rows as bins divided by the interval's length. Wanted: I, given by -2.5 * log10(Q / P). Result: -3.4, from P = 2.9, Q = 65.6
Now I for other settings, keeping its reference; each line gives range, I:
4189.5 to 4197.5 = -3.5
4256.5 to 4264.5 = -3.1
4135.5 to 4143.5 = -4.0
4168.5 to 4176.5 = -5.9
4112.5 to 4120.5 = -3.7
